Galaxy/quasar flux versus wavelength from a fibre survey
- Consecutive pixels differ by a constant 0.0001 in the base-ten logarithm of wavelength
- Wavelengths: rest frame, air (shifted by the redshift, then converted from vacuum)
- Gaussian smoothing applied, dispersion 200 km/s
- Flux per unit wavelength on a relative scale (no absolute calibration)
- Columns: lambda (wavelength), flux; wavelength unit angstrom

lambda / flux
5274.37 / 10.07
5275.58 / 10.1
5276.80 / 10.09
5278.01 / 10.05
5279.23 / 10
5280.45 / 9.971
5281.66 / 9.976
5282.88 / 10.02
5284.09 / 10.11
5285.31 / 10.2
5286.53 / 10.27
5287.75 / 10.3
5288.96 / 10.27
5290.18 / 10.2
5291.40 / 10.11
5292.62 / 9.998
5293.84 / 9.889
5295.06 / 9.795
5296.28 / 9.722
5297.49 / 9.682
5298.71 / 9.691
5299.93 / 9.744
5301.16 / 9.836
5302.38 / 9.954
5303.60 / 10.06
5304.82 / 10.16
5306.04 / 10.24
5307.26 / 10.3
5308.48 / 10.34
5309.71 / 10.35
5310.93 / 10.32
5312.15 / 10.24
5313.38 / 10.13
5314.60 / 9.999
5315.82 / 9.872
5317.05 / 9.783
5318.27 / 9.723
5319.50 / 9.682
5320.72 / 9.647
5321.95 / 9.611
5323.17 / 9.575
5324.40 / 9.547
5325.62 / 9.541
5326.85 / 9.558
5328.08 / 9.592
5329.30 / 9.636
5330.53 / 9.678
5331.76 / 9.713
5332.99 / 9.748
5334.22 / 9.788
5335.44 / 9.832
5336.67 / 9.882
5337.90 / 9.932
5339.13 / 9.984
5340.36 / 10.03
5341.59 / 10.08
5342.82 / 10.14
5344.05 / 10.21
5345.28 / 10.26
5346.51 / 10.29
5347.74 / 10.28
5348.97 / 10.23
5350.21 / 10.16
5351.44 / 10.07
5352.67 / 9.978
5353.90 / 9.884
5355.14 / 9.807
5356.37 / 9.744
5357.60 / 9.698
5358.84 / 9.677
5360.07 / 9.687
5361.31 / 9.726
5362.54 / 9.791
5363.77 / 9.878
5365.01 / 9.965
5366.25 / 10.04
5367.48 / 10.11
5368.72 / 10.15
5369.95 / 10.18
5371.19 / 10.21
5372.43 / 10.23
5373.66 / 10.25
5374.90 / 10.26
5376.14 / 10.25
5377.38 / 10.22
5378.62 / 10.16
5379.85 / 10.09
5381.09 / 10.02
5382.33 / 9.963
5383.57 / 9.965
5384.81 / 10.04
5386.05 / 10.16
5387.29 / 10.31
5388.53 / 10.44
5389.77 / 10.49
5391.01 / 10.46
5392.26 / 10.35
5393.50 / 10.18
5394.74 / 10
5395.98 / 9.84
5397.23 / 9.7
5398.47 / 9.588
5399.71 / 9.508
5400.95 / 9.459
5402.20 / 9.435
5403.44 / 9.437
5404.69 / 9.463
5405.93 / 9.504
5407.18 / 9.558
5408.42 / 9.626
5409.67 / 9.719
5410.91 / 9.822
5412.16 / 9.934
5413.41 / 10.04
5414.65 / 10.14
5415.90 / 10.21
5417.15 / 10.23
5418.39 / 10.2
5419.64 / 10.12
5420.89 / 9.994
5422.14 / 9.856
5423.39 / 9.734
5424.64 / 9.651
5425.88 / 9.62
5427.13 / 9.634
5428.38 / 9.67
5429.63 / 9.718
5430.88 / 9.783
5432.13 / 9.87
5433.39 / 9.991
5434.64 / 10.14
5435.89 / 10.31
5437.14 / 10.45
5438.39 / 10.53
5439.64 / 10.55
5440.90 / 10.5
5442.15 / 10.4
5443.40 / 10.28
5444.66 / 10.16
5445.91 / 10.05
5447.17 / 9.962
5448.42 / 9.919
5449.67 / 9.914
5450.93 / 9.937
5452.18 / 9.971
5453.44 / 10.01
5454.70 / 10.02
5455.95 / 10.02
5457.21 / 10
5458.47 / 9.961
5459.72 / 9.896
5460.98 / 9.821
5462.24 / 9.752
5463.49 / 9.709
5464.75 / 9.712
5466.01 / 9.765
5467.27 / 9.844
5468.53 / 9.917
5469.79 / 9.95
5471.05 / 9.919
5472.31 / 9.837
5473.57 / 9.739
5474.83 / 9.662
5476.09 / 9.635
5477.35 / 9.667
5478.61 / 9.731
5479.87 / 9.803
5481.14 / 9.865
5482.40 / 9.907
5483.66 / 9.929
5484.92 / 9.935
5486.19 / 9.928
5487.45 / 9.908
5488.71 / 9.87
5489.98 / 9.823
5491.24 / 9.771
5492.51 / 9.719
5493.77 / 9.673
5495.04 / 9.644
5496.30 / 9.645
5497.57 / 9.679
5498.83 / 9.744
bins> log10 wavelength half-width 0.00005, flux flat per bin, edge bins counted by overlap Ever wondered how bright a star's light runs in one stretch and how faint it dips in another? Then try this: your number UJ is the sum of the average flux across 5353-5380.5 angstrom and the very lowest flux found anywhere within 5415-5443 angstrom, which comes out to 19.6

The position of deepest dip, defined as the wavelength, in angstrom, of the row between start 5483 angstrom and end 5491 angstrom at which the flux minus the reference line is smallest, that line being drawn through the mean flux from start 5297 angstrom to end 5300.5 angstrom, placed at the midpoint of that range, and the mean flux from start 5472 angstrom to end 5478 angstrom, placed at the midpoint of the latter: 5489.98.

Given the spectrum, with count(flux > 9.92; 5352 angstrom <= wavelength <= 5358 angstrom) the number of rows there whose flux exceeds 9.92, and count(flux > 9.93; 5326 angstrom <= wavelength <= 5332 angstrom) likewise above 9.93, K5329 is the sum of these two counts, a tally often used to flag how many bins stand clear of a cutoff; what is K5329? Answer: 1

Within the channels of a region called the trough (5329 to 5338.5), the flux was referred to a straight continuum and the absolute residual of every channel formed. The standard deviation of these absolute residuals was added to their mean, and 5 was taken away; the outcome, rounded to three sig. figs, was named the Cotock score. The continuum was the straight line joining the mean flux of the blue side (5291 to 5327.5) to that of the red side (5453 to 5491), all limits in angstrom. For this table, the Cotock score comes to -4.79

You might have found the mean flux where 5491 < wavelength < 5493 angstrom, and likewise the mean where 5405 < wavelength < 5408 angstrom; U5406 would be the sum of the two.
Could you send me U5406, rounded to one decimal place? 19.3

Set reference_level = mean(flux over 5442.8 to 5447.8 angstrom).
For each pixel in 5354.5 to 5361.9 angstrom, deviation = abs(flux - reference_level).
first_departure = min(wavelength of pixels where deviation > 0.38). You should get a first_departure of 5357.60 angstrom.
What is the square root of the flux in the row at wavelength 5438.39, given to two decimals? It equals 3.24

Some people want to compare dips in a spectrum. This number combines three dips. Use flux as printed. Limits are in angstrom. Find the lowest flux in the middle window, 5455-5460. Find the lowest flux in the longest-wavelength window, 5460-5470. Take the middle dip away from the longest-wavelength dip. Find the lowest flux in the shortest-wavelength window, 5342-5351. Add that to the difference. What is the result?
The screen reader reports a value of 10.0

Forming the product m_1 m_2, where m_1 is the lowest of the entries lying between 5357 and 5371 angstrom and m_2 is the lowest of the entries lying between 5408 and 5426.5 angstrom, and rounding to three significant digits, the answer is 93.1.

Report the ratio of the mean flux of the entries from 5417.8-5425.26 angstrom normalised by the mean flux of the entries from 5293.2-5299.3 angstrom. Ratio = 1.02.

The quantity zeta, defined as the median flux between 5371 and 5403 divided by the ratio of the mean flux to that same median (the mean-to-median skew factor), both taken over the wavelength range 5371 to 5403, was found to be 10.3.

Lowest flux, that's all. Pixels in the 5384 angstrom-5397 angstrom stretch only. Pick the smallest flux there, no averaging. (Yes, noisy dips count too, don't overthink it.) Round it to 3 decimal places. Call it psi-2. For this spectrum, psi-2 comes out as 9.840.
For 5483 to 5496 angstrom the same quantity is 9.644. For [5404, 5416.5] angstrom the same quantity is 9.463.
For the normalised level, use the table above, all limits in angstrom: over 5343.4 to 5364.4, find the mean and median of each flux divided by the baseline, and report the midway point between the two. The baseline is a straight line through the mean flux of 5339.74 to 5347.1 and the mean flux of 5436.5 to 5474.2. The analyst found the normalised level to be 0.98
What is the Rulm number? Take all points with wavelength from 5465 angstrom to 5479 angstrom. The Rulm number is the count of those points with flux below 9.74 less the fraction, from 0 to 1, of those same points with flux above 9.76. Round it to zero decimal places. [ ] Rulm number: 4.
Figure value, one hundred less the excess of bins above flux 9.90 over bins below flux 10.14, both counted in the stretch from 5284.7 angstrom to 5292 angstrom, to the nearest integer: 95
